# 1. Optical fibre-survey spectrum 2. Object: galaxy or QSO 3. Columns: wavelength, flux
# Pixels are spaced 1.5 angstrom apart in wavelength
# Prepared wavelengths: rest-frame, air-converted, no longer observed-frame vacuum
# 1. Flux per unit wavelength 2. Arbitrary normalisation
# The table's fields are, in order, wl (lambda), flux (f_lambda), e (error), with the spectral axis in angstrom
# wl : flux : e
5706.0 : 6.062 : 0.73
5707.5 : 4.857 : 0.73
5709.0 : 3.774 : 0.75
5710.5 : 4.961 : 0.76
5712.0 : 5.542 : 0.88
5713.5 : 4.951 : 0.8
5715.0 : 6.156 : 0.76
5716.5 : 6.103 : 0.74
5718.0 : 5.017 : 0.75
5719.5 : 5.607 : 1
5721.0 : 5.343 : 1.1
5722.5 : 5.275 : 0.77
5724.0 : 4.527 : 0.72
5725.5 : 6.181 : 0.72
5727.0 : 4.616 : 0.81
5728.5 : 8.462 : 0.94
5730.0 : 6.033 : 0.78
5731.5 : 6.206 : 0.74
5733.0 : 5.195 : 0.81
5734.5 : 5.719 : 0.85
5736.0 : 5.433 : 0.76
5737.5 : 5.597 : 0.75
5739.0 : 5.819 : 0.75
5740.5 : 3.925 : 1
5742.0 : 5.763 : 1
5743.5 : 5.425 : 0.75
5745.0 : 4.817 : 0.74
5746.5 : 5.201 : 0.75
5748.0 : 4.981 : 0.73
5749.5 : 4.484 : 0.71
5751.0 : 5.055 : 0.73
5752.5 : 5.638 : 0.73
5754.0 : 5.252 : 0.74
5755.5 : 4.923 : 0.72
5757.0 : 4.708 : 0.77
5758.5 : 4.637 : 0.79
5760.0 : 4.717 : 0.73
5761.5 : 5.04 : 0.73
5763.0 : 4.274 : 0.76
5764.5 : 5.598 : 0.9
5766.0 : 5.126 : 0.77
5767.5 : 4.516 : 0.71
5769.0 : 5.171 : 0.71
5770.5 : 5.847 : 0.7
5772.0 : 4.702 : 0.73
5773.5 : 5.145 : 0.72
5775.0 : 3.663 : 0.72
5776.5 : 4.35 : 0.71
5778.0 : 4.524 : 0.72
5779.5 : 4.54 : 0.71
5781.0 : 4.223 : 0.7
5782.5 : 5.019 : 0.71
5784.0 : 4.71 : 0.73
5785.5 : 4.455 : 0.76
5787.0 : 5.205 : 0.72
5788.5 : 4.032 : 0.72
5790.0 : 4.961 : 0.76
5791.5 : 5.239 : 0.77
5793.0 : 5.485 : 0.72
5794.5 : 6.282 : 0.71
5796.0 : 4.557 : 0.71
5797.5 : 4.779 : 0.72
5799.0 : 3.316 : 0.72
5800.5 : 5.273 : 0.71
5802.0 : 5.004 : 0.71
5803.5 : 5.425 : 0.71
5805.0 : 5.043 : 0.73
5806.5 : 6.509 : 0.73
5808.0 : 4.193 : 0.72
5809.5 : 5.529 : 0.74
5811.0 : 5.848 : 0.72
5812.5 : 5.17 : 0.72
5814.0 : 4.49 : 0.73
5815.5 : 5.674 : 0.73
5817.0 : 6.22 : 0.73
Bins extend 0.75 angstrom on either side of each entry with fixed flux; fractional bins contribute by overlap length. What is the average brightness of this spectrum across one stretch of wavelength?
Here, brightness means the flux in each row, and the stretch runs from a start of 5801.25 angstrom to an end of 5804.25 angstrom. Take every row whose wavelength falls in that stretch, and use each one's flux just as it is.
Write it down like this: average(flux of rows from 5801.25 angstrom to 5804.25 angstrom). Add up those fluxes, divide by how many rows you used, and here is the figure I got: 5.21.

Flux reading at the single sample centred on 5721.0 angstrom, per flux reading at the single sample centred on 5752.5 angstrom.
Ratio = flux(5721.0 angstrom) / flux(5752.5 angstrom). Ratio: 0.95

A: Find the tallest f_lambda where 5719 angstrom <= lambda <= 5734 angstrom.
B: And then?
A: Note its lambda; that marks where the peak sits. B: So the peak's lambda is 5728.5 angstrom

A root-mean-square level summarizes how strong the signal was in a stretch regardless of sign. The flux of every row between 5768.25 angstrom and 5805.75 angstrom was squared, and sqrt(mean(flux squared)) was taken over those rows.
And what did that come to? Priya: 4.88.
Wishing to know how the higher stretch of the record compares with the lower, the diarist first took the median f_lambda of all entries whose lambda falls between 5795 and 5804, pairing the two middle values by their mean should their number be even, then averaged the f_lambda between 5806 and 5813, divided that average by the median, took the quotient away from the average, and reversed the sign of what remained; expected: -4.3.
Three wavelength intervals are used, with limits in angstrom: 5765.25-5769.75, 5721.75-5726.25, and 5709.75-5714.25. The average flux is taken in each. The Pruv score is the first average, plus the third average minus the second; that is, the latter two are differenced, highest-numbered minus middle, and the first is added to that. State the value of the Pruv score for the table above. 4.8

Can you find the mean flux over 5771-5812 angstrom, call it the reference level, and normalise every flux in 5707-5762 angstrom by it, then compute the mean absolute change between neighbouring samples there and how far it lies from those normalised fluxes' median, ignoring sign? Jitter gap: 0.91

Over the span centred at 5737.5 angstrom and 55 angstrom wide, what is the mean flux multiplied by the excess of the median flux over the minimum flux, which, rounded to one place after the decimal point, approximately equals 7.1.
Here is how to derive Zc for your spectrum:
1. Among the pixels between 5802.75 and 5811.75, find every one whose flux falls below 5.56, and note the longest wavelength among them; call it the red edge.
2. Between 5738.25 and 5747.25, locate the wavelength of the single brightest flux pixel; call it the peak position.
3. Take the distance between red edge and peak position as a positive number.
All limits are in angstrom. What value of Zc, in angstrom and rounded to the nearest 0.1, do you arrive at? 70.5 angstrom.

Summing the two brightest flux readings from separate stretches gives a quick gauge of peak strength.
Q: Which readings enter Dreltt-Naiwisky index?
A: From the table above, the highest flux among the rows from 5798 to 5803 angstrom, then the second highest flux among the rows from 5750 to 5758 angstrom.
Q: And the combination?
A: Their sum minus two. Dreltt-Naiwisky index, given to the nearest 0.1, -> 8.5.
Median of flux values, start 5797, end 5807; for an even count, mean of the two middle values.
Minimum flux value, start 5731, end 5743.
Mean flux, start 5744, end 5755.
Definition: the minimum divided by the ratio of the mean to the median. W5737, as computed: 3.9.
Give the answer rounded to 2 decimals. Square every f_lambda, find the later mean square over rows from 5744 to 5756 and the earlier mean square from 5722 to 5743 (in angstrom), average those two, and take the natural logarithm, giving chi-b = 3.37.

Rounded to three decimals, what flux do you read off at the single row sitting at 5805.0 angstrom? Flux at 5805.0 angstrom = 5.043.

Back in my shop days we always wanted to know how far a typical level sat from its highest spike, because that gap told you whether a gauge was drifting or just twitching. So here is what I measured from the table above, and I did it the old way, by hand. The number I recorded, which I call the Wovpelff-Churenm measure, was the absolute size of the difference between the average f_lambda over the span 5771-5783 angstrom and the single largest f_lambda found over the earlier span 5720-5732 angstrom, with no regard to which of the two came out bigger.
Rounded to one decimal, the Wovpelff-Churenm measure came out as 3.9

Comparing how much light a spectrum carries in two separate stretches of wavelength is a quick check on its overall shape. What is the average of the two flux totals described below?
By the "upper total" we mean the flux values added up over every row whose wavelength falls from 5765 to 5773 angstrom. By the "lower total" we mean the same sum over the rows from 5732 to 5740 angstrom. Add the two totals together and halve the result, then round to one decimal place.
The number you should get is 26.6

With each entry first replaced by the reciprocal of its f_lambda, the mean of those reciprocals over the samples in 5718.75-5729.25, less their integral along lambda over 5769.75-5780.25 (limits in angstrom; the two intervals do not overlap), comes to -2.1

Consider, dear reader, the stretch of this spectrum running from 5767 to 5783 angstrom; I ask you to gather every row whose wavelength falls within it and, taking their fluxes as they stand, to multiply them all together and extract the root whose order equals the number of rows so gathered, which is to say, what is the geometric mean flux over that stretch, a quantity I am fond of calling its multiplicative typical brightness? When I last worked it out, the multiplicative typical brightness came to 4.7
